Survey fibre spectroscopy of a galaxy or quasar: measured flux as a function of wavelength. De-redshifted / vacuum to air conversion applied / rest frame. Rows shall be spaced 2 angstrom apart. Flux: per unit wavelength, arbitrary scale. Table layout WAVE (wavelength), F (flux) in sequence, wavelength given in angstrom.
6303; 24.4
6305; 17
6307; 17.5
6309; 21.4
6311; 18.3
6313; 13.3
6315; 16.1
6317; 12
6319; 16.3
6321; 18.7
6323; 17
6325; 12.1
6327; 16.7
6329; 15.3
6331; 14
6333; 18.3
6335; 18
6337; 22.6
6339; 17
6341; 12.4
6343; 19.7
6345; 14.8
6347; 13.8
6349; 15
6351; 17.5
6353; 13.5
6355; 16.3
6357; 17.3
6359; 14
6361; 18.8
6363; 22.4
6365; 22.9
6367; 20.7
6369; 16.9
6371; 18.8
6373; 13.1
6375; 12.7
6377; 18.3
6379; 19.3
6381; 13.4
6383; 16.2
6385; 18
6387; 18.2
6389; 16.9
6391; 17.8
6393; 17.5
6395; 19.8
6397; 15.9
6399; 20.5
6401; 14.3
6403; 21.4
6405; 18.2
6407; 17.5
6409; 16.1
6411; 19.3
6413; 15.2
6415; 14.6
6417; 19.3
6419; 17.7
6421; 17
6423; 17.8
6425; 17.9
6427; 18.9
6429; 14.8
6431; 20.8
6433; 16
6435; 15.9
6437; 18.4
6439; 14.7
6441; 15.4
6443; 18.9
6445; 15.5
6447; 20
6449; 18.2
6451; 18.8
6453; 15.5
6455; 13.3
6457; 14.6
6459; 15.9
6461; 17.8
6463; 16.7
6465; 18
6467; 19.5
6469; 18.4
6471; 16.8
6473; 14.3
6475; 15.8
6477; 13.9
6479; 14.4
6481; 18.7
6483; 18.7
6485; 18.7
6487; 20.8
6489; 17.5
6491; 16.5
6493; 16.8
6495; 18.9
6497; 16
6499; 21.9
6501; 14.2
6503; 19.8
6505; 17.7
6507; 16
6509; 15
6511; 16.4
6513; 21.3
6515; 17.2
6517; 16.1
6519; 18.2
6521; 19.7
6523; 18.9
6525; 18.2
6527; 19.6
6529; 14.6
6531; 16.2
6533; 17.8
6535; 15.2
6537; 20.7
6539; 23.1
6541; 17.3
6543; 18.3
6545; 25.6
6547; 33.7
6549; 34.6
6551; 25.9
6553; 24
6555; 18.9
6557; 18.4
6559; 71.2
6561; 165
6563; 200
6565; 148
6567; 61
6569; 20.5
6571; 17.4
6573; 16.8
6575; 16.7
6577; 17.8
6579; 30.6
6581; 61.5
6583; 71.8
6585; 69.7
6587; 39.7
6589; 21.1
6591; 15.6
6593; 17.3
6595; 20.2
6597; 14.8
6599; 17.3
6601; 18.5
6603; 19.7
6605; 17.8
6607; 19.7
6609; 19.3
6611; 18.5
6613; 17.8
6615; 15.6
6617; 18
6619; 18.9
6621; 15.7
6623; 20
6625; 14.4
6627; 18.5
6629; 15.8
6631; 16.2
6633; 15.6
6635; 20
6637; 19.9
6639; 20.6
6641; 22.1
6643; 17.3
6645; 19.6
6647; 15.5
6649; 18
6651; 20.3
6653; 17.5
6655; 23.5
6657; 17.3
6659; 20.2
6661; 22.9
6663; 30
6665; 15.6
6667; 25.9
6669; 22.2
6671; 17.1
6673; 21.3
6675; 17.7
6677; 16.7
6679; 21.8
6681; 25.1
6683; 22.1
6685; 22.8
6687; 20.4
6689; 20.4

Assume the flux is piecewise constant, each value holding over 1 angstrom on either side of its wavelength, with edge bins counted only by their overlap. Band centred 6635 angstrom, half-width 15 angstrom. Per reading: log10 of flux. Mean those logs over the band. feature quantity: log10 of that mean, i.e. 0.097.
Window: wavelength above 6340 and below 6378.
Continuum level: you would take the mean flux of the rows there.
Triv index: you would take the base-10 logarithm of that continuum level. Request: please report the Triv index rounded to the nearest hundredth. 1.22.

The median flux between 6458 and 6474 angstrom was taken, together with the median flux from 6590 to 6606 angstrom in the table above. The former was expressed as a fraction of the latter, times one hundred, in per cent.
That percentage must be 98.6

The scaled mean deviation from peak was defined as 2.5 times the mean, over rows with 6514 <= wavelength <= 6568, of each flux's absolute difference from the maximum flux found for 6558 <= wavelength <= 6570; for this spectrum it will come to 398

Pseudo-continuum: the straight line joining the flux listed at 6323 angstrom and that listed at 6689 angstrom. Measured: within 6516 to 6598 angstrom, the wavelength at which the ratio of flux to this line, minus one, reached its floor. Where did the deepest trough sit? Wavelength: 6597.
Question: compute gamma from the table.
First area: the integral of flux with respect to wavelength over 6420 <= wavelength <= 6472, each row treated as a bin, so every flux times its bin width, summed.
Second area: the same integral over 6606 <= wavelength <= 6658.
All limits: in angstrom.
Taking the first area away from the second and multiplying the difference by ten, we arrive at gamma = 602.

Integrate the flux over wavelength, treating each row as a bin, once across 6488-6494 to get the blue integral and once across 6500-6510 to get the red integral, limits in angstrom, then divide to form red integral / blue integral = 1.6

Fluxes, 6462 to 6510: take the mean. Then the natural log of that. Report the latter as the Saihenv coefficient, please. 2.85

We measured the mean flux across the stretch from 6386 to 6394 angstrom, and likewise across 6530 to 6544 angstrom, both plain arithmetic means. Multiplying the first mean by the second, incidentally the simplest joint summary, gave 323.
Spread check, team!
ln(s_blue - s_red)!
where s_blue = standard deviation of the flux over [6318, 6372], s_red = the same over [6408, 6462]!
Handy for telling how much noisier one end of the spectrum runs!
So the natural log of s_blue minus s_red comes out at 0.0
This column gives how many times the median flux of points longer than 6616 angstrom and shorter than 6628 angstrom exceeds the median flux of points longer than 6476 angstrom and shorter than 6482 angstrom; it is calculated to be 1.27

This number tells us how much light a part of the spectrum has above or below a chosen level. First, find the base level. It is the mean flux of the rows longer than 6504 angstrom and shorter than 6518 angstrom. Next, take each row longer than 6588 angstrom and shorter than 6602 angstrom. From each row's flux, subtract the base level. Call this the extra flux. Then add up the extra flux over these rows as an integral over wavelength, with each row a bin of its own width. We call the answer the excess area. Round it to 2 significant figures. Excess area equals 10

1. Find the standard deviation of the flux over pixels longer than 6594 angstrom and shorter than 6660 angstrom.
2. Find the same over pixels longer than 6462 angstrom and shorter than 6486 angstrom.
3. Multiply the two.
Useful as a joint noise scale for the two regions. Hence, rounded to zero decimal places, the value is 4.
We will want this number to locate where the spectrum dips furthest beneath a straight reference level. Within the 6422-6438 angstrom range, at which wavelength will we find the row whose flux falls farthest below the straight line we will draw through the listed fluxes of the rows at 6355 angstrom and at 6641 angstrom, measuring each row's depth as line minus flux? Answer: 6429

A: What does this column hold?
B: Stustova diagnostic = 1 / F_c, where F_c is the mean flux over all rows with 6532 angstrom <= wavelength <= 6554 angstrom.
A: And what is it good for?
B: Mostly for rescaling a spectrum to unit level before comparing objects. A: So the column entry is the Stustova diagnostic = 0.043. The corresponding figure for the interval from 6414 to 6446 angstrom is 0.058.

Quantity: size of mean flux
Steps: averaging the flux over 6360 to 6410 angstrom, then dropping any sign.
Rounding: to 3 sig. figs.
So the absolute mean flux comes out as 17.8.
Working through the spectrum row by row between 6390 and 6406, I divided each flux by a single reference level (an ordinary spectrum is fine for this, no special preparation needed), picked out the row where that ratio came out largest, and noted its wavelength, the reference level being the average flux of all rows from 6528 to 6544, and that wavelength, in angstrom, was 6403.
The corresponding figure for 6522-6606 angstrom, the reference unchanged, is 6563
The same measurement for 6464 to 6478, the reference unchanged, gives 6467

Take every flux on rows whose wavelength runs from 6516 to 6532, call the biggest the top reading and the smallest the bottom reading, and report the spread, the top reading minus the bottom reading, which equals 5.1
